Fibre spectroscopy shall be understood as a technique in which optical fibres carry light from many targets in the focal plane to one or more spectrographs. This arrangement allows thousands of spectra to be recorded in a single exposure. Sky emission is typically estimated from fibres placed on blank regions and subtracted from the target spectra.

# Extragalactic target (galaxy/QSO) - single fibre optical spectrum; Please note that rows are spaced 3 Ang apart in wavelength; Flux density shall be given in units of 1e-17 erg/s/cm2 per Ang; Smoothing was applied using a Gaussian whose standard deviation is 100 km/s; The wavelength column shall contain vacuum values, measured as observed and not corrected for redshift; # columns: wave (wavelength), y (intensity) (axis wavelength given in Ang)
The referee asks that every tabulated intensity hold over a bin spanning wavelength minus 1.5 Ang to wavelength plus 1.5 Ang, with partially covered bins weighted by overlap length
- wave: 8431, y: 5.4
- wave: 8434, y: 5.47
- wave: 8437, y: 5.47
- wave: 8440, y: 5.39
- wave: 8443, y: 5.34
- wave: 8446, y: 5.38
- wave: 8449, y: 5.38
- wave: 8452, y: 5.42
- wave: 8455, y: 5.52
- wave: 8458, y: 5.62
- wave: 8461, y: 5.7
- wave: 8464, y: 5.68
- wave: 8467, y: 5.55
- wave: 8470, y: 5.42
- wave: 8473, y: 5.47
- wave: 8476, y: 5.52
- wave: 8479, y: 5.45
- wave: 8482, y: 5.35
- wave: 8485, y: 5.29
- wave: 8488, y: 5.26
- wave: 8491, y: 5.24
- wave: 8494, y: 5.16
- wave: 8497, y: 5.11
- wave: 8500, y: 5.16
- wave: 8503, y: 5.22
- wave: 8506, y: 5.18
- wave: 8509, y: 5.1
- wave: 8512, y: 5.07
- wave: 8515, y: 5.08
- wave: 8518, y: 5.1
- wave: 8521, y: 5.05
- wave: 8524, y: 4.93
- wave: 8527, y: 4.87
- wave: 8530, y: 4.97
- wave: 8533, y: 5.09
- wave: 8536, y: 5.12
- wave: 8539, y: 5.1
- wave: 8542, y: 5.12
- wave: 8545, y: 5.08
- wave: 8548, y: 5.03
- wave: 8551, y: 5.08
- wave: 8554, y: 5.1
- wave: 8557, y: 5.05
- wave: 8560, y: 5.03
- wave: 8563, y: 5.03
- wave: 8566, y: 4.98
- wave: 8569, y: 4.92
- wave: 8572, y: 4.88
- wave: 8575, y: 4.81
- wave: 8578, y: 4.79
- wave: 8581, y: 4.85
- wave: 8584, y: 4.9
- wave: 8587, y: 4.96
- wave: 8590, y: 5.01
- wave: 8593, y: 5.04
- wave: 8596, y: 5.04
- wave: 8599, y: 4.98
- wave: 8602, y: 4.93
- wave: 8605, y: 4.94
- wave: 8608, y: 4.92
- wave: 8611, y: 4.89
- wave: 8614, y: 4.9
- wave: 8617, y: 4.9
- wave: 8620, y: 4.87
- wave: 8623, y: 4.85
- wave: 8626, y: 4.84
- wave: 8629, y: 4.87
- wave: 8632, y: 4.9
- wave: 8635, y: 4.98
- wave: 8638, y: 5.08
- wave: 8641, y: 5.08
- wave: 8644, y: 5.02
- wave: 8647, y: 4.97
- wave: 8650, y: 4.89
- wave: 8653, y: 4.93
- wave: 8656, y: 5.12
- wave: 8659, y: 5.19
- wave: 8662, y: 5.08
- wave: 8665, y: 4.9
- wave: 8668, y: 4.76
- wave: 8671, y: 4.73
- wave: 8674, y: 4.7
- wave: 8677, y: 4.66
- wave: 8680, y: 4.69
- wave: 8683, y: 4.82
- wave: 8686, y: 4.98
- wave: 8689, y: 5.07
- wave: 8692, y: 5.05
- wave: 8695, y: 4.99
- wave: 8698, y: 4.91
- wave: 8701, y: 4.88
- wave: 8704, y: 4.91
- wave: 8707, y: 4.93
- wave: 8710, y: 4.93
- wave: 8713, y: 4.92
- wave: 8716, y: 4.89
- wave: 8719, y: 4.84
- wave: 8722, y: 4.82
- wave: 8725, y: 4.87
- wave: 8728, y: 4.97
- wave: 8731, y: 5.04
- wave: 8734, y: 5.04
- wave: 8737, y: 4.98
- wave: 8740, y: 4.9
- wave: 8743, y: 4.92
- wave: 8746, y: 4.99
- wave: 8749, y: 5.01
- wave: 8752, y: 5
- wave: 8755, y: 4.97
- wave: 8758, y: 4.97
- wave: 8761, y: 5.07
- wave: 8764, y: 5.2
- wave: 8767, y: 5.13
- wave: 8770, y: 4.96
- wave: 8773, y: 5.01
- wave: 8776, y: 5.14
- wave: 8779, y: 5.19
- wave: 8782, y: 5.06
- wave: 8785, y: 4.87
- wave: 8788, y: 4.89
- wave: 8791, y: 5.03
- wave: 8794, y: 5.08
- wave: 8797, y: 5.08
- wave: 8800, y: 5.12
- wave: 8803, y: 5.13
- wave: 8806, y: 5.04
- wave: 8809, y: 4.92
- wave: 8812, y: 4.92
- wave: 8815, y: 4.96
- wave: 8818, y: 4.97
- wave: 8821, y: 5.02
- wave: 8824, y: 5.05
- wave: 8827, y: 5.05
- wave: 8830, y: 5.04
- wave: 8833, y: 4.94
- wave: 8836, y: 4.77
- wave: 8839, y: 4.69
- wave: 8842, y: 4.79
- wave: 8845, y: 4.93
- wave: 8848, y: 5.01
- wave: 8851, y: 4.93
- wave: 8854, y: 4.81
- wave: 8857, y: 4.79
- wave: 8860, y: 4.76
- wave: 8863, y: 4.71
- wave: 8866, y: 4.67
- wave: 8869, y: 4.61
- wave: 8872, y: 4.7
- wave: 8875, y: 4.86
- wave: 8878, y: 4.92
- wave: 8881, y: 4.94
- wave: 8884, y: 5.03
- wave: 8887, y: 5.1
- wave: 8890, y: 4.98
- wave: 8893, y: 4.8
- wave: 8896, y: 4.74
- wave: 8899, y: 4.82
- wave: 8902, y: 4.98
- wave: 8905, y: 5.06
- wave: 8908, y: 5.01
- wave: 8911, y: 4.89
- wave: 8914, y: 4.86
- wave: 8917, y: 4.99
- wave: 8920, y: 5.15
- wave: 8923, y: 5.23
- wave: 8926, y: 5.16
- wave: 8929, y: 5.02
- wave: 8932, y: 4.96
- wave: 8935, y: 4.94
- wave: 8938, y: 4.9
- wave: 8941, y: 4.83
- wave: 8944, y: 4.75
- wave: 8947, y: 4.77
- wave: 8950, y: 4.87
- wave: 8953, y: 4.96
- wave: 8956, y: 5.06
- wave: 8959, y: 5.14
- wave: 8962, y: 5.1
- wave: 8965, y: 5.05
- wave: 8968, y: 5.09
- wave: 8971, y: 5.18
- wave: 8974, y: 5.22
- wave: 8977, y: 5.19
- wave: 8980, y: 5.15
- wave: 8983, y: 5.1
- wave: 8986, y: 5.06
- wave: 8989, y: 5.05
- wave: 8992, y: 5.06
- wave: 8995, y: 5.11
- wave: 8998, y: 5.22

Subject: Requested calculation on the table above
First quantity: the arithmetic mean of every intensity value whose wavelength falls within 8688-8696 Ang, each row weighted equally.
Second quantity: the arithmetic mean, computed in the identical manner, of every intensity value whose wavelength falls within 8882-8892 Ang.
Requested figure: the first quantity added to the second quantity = 10.1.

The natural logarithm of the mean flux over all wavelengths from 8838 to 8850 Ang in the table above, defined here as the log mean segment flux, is 1.58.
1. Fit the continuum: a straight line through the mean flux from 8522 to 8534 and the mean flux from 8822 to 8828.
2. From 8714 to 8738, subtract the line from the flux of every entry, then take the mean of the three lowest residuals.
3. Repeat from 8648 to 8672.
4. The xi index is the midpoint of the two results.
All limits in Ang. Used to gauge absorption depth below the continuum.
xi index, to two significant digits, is -0.19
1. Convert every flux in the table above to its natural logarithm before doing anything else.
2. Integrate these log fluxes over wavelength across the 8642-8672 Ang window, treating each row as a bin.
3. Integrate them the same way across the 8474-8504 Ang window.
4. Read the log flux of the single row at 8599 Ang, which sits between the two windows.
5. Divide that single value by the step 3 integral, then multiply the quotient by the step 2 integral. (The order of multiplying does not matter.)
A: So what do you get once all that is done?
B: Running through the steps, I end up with 1.55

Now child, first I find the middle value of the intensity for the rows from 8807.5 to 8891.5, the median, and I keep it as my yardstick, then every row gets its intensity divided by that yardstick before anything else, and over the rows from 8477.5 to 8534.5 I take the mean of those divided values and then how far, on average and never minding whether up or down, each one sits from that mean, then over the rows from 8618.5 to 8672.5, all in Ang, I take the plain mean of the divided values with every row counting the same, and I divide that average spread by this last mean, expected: 0.022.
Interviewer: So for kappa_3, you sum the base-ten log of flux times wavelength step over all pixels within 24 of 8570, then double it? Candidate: 67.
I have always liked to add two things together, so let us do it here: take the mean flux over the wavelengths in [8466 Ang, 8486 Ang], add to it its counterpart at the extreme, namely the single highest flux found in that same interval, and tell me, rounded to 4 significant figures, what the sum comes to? 10.99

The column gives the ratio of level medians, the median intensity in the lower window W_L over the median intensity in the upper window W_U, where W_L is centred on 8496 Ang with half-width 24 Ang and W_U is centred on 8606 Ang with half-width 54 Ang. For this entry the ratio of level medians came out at 1.05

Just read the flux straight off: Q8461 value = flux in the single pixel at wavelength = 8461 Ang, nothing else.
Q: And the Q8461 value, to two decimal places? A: 5.70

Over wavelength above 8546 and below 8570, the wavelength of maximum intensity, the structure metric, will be 8554 Ang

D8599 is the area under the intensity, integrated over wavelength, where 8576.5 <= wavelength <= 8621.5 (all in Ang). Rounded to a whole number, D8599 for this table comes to 222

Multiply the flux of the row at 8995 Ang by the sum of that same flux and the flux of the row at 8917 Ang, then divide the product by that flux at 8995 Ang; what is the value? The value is 10.10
